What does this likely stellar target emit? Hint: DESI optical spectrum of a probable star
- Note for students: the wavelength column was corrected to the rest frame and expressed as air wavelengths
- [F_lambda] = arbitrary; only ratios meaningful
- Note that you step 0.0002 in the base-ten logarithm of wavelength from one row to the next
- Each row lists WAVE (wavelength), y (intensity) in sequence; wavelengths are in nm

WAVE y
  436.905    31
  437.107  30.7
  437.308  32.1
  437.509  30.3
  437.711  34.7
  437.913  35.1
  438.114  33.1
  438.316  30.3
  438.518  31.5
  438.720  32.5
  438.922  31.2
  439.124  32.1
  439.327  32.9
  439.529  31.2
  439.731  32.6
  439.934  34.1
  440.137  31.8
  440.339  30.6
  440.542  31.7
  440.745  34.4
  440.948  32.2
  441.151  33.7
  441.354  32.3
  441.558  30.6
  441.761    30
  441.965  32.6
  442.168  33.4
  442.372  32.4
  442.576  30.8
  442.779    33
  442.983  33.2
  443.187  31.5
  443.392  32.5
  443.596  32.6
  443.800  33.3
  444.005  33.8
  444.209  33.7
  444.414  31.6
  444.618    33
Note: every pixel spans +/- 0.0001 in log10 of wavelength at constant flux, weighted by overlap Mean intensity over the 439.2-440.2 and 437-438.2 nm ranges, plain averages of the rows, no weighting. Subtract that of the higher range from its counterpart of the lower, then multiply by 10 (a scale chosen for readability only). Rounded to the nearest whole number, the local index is 1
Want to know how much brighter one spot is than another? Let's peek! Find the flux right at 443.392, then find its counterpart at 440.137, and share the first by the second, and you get 1.02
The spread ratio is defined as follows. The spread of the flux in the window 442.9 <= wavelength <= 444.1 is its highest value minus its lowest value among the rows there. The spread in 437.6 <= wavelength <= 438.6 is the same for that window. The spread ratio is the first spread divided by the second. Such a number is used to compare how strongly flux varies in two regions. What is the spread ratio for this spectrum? 0.48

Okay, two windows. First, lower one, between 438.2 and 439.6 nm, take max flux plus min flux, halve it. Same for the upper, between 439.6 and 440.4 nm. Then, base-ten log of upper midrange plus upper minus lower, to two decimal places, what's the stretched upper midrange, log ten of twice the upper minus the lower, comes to 1.52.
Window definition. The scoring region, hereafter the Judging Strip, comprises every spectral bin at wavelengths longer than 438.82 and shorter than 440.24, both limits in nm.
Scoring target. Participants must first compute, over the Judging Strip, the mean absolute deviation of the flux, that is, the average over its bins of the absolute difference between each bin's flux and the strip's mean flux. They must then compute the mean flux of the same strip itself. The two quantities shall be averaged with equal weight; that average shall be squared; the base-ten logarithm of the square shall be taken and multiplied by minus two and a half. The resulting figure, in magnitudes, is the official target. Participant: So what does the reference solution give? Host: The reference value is -6.09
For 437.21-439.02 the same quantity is -6.13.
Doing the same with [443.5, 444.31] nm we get -6.14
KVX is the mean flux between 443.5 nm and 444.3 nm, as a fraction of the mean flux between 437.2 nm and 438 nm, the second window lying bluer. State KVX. 1.01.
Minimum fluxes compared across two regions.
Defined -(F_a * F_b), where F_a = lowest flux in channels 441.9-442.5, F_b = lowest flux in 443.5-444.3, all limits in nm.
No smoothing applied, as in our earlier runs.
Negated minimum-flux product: -1056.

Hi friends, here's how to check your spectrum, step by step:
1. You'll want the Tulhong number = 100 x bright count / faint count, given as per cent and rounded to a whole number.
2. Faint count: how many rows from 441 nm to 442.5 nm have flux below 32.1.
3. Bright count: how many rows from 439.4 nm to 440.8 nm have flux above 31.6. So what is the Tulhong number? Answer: 250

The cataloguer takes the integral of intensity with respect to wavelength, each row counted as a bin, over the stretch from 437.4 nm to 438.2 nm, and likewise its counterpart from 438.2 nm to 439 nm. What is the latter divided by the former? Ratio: 0.94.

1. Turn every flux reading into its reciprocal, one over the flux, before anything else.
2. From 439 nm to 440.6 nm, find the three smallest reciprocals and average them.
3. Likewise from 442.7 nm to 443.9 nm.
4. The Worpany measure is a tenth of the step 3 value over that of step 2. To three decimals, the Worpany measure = 0.100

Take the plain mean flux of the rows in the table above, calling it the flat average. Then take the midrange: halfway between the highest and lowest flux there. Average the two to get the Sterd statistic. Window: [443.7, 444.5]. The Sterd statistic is 32.9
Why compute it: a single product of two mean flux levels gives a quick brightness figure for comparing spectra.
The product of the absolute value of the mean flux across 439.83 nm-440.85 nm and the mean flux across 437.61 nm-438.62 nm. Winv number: 1071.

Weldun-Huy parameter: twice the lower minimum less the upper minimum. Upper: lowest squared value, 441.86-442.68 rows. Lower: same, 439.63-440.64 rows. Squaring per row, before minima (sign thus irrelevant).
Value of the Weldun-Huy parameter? 924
